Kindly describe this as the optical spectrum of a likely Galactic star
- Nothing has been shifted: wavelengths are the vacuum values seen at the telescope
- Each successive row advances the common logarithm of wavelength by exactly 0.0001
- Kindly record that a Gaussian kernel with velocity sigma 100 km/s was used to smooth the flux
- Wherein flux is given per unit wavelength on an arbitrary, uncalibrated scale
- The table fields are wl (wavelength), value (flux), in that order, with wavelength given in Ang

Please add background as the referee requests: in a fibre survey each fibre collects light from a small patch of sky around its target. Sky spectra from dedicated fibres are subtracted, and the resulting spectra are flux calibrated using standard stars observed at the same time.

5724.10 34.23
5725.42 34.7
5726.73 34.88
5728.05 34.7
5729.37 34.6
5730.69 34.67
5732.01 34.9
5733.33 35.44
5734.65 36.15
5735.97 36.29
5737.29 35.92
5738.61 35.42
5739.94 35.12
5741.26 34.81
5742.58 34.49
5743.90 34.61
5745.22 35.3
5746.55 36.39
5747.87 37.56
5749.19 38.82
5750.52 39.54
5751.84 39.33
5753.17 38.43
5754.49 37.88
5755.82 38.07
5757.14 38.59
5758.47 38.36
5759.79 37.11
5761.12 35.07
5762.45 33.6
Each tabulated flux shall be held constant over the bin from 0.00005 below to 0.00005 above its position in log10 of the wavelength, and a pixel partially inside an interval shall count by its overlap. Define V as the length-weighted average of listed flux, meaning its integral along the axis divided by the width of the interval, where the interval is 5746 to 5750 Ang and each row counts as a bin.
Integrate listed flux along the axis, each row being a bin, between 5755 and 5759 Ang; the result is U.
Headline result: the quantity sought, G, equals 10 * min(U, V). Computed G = 377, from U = 153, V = 37.7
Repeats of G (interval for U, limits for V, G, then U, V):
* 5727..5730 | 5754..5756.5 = 380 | 104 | 38.0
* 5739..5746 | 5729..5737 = 354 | 244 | 35.4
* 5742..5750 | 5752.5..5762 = 375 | 290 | 37.5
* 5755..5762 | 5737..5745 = 350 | 261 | 35.0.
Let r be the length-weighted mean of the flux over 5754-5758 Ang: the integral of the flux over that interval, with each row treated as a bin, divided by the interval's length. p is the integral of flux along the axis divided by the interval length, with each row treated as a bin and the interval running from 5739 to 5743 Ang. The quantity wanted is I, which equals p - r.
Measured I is -3.3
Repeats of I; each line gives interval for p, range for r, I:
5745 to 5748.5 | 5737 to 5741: 1.2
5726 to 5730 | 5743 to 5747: -0.5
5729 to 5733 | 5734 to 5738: -1.4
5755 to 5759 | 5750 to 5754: -0.8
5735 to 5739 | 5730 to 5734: 1.0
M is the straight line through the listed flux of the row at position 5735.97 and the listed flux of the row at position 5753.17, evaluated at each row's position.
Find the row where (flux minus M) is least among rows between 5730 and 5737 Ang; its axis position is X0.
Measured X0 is 5730.69 Ang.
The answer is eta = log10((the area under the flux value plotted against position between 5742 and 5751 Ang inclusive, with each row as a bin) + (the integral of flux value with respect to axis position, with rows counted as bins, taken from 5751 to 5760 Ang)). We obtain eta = 2.83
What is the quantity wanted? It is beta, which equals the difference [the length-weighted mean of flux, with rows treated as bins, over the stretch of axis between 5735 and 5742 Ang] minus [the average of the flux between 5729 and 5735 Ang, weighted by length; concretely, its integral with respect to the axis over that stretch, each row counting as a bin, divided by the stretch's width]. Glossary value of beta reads 0.4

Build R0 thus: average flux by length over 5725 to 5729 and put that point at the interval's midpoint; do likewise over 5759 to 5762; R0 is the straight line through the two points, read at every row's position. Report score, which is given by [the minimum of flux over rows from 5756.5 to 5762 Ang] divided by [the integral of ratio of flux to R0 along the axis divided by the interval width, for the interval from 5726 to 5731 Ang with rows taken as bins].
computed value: 35.2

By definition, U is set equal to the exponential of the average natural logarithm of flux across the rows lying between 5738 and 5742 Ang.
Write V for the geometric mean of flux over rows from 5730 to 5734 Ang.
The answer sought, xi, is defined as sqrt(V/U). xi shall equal 1.00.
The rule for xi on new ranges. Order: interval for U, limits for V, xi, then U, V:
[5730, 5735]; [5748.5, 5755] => 1.05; 35.3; 38.8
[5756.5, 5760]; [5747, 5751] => 1.01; 38.0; 38.6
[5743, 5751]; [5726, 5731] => 0.97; 37.0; 34.7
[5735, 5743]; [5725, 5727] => 0.99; 35.3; 34.8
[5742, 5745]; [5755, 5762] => 1.04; 34.5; 37.4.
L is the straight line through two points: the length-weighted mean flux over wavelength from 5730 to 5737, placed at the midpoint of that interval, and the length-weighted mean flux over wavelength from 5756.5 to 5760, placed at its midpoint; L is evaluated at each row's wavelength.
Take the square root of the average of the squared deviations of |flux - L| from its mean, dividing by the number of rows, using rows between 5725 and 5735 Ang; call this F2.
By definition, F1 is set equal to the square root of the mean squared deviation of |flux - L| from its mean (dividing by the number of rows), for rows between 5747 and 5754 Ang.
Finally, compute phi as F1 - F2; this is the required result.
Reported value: 0.44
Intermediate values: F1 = 0.6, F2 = 0.2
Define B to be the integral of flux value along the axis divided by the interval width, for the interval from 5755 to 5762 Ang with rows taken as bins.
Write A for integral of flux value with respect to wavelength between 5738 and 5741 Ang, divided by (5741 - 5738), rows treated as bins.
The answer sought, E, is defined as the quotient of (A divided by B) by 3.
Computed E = 0.314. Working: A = 35.1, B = 37.3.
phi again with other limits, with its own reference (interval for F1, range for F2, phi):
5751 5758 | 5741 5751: 0.02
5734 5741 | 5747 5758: -0.41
